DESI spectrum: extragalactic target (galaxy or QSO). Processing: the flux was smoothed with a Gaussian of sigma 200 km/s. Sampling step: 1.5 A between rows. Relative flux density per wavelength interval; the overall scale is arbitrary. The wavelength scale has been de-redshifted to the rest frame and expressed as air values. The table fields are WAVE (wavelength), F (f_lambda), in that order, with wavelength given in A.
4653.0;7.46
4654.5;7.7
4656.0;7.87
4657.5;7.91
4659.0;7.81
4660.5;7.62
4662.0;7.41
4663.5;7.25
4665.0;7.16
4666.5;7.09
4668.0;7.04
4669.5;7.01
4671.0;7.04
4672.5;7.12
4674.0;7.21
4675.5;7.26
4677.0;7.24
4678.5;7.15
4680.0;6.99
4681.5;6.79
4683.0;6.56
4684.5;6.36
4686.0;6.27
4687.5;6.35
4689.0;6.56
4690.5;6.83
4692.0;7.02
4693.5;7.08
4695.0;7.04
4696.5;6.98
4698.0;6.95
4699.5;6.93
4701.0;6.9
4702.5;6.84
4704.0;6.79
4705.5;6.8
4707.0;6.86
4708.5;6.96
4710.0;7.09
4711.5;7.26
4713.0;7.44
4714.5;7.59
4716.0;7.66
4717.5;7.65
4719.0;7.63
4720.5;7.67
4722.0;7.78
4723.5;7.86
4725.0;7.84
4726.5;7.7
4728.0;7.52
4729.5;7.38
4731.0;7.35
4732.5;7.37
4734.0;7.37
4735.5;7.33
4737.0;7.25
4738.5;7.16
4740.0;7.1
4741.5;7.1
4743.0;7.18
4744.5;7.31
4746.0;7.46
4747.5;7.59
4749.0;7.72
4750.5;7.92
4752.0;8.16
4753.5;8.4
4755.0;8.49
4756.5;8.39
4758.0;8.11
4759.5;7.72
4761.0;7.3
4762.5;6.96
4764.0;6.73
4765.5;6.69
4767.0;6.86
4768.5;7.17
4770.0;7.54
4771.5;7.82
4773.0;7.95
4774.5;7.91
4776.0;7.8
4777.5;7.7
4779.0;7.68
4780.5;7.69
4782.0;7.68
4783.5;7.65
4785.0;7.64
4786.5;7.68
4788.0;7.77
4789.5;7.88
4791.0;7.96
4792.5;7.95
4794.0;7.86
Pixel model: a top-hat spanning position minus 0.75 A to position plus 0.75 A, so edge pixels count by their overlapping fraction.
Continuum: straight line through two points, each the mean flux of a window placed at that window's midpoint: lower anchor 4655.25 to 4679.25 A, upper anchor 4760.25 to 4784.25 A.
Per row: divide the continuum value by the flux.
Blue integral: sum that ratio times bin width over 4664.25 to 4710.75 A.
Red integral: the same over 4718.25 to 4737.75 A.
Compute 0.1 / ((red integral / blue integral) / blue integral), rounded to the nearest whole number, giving 13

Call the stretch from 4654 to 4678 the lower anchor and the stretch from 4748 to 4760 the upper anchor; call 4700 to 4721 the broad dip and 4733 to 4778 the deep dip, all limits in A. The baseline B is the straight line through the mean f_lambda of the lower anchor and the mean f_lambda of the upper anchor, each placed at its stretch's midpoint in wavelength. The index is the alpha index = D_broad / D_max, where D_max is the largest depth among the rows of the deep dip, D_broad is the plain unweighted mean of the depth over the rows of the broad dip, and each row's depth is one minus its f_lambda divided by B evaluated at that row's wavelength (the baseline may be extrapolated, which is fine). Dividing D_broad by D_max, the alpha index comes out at 0.36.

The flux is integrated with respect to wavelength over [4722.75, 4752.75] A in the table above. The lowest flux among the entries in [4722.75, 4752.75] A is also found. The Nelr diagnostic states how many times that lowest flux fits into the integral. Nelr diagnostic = 32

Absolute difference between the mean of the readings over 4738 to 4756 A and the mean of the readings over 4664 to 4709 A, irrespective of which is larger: 0.7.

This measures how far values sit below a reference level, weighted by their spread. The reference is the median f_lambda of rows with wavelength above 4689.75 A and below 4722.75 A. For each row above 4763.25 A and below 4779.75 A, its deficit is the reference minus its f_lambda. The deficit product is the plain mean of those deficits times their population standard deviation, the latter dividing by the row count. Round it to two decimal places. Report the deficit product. -0.19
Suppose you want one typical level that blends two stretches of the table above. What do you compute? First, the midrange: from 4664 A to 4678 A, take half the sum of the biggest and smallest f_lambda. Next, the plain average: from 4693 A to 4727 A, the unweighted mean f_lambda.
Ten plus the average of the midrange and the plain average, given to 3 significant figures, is 17.2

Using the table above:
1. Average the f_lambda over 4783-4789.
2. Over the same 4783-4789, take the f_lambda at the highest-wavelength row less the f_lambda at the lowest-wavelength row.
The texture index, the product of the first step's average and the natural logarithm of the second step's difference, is -16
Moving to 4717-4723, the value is -16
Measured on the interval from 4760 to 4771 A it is -10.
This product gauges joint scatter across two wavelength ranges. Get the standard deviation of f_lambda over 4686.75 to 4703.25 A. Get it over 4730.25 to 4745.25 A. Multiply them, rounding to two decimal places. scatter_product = 0.02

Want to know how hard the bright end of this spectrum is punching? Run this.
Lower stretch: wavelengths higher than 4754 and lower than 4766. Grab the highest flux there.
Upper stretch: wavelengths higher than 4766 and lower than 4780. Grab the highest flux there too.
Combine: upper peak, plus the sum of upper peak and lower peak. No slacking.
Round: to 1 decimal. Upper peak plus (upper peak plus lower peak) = 24.4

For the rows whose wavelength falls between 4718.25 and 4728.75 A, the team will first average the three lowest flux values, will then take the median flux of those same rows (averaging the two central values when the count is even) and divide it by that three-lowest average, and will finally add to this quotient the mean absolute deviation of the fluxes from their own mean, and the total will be 1.11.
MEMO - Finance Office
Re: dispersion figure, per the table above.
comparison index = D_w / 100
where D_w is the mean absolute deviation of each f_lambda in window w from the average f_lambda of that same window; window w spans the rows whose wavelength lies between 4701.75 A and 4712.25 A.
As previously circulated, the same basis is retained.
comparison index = 0.0014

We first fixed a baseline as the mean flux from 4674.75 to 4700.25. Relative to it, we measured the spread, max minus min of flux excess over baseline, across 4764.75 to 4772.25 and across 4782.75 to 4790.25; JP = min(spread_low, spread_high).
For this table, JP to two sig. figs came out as 0.24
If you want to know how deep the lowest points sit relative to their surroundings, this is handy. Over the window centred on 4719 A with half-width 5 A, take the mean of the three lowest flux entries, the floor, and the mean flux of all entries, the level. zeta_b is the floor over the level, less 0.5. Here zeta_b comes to 0.491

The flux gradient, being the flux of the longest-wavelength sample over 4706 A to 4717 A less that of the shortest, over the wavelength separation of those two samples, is 0.09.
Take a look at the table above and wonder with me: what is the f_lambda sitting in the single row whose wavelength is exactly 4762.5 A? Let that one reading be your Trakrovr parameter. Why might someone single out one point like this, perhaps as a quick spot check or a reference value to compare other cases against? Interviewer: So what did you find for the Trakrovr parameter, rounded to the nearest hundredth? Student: 6.96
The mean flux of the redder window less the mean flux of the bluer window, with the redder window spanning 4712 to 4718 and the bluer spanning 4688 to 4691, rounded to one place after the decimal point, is 0.9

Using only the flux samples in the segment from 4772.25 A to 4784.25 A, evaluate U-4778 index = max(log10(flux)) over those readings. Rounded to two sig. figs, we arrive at 0.90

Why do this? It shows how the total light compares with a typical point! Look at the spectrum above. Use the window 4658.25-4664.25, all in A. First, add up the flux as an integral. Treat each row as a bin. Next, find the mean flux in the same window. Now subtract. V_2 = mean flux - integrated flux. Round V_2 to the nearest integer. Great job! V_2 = -38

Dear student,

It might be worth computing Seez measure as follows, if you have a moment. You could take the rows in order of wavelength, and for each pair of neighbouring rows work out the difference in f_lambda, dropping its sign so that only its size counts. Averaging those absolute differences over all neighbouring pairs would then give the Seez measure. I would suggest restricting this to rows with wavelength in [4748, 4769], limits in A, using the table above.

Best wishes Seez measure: 0.23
